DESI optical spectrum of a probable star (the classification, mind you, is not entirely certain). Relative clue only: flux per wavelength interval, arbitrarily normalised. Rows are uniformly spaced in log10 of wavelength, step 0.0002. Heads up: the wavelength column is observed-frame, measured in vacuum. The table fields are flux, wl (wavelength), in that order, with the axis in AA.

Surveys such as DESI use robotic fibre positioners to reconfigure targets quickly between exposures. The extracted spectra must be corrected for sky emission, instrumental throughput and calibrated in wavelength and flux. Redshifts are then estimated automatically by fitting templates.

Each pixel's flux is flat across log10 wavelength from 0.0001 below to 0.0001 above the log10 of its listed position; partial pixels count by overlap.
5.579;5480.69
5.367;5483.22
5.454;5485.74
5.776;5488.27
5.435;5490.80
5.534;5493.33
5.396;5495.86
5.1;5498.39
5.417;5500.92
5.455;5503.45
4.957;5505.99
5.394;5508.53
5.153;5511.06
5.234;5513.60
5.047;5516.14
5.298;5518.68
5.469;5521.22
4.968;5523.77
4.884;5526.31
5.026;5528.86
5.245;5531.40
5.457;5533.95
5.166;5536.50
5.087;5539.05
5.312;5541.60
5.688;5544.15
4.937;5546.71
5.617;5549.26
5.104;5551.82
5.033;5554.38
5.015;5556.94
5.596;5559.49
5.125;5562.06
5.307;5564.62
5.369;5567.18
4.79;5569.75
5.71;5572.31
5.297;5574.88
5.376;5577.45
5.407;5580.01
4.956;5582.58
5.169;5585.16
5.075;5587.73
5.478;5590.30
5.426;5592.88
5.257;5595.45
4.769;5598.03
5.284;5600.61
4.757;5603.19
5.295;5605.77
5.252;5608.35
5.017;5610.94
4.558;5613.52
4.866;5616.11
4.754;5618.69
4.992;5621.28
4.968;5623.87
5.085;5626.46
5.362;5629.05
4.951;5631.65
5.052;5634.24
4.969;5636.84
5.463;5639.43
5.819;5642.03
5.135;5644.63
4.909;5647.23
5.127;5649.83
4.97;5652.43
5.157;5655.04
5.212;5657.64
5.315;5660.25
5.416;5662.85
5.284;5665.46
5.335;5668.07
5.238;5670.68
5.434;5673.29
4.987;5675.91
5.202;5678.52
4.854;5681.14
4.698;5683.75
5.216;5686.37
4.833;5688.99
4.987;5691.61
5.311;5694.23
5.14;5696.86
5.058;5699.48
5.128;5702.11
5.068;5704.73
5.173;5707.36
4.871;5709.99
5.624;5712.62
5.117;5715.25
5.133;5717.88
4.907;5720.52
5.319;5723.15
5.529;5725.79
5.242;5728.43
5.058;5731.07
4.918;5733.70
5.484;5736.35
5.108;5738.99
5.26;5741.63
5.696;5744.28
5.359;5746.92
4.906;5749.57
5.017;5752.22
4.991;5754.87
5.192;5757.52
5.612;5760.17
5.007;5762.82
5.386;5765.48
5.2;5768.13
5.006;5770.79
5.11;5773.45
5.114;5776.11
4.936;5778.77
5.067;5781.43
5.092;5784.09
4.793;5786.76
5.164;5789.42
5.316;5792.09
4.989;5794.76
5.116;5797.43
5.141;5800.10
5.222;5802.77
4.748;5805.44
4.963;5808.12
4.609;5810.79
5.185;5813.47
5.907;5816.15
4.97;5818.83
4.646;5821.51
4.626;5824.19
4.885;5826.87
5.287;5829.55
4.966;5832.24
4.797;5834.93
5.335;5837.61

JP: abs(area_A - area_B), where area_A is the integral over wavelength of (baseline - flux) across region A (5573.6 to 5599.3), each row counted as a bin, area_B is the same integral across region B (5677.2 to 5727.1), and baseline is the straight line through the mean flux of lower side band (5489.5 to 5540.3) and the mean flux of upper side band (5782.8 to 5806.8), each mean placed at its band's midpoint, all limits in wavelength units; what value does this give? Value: 1.1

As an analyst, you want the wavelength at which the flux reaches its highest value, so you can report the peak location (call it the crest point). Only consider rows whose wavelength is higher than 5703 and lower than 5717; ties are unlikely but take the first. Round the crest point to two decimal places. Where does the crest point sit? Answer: 5712.62 AA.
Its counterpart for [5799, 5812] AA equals 5802.77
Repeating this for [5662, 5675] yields 5673.29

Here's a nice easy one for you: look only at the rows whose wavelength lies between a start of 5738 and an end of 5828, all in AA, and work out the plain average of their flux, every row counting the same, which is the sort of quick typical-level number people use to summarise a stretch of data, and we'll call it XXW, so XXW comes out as 5.10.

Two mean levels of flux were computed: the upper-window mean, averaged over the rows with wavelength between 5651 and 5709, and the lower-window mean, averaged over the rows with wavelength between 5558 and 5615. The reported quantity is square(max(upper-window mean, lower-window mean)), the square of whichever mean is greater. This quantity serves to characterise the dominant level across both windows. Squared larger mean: 27.0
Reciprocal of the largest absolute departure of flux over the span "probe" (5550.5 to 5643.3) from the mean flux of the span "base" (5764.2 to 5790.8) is 1.4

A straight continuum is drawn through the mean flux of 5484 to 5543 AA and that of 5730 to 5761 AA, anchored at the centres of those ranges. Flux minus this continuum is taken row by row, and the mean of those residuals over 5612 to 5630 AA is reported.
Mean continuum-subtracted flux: -0.31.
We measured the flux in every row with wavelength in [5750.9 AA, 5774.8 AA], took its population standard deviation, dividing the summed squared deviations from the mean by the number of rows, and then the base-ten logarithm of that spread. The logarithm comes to -0.70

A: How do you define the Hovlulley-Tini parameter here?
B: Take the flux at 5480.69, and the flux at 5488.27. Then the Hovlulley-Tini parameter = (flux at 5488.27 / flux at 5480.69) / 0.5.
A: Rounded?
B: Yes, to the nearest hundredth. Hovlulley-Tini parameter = 2.07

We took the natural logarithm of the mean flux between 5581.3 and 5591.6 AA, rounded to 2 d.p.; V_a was 1.64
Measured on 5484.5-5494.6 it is 1.71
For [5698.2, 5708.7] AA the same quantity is 1.63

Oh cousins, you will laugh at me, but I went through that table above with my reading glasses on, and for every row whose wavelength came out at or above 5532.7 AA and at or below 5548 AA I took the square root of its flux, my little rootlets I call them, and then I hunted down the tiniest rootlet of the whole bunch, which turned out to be 2.22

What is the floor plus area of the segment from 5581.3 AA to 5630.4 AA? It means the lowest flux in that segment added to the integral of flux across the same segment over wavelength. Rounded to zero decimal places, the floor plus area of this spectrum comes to 253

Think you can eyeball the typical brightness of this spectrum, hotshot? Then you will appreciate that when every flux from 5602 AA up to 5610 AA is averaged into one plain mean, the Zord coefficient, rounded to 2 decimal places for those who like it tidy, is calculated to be 5.10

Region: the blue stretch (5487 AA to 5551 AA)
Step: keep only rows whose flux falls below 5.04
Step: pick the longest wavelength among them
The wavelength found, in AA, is 5546.71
